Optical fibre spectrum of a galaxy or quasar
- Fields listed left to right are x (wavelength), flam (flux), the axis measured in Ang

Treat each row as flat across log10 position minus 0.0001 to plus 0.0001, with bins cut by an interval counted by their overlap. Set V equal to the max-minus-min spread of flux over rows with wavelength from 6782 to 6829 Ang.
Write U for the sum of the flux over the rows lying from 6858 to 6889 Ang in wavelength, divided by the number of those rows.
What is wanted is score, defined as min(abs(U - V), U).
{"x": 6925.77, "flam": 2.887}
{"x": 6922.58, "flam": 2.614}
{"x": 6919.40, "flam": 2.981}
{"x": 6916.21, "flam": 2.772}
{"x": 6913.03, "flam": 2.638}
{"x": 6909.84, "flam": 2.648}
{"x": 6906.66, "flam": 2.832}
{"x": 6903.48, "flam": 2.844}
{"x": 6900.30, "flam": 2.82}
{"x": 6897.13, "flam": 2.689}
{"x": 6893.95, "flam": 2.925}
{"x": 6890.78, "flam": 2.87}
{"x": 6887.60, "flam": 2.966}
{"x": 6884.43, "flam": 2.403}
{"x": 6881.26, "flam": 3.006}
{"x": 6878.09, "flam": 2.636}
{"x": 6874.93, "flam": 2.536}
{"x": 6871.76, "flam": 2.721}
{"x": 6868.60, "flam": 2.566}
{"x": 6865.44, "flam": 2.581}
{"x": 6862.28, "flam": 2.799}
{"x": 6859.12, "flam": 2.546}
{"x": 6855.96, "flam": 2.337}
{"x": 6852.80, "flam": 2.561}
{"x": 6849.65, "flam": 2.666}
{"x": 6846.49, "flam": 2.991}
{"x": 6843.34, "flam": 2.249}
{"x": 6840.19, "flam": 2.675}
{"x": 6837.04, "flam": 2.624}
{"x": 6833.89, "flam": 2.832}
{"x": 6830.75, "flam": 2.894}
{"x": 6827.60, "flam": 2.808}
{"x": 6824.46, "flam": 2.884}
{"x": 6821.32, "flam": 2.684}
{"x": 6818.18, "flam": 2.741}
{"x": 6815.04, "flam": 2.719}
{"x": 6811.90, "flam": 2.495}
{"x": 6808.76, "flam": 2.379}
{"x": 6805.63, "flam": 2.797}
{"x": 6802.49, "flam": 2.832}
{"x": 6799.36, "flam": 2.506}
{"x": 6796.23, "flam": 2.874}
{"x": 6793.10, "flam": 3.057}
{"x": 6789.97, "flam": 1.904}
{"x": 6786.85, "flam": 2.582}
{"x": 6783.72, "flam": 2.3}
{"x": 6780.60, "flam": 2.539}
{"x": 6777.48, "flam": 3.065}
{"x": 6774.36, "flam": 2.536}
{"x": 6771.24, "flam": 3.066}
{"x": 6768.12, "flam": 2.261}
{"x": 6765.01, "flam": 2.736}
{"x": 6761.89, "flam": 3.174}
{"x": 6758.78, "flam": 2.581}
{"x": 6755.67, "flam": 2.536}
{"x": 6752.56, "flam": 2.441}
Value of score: 1.52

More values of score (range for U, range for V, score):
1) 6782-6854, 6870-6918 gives 2.05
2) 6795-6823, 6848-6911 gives 2.00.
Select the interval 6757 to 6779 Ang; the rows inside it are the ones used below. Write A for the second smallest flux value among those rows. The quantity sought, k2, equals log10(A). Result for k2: 0.40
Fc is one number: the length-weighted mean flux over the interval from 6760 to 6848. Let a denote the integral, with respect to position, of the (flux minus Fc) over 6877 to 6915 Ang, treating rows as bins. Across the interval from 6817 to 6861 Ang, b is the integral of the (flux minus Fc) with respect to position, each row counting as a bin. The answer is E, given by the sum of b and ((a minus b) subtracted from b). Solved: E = -4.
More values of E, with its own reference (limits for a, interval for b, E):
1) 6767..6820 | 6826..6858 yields 1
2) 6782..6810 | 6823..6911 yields 10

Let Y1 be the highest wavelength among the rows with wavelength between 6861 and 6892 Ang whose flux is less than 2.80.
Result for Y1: 6884.43 Ang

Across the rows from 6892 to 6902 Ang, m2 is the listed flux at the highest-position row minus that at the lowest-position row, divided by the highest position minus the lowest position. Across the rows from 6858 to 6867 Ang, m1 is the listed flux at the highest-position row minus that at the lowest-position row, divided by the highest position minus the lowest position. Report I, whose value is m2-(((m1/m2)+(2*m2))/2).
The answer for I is 0.2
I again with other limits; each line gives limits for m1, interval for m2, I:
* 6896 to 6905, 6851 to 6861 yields 5.1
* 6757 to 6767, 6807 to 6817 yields -0.2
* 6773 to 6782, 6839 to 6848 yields 0.0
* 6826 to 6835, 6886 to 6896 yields 0.3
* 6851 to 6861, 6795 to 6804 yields -0.2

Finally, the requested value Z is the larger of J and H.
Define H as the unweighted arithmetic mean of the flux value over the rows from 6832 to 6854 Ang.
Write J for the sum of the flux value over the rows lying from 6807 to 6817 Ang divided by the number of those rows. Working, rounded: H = 2.66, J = 2.53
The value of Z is 2.66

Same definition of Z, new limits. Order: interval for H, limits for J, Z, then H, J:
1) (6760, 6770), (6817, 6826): 2.77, 2.72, 2.77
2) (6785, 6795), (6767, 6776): 2.62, 2.51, 2.62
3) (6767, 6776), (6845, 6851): 2.83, 2.62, 2.83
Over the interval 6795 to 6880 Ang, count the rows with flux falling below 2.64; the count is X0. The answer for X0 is 12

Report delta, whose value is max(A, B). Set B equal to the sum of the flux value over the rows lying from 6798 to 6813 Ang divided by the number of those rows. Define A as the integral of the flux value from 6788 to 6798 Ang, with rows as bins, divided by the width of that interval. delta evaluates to 2.61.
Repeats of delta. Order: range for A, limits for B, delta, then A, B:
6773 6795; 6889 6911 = 2.80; 2.57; 2.80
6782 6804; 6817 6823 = 2.71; 2.58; 2.71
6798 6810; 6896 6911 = 2.77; 2.64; 2.77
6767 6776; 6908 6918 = 2.69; 2.64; 2.69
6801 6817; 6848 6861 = 2.64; 2.64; 2.53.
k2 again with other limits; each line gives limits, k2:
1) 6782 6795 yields 0.36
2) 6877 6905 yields 0.42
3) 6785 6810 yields 0.38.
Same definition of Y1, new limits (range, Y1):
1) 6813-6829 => 6821.32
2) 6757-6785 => 6783.72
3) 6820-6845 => 6843.34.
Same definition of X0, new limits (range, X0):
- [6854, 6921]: 8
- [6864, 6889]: 5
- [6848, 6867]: 4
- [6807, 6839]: 3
